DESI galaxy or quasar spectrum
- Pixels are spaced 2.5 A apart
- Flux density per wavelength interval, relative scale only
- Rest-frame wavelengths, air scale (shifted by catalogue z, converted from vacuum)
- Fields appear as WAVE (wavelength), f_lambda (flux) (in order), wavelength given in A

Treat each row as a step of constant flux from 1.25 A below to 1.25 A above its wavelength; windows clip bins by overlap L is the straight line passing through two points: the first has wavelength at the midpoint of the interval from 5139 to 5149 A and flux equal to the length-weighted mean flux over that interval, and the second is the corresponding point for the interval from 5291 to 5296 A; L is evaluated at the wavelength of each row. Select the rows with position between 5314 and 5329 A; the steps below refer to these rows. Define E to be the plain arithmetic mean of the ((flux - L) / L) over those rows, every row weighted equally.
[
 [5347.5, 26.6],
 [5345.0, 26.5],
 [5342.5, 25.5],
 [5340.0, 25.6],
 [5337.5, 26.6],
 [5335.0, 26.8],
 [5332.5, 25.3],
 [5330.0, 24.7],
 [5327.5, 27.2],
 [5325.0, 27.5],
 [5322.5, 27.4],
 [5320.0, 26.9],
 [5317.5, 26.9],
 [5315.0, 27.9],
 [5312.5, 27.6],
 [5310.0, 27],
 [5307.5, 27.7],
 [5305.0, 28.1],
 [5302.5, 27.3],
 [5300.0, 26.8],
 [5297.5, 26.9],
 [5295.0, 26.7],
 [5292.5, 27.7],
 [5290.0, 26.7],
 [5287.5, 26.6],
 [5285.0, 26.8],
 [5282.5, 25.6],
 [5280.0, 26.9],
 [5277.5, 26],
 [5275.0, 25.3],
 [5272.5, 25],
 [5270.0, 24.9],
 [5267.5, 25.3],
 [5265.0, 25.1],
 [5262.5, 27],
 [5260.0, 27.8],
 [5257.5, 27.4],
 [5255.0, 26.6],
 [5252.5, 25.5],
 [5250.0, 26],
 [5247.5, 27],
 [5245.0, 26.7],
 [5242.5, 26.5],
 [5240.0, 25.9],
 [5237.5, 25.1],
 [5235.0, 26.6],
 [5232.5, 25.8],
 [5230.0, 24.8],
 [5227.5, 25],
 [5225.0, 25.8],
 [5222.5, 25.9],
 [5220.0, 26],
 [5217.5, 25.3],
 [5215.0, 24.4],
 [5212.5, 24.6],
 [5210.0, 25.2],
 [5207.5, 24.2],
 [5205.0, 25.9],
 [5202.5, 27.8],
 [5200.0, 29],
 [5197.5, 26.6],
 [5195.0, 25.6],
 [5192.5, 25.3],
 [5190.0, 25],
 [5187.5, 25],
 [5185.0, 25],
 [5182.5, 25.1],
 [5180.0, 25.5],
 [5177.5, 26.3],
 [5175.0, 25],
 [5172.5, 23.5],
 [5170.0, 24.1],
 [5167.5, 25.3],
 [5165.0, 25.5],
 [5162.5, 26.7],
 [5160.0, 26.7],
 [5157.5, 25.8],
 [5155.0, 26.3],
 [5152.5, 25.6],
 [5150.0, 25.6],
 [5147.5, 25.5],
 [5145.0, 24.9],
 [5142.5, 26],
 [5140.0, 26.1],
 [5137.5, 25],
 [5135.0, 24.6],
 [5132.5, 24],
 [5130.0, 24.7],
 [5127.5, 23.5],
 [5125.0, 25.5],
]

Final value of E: -0.01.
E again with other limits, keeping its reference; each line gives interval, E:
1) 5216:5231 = -0.04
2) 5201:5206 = 0.02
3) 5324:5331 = -0.04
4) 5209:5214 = -0.05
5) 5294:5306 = 0.00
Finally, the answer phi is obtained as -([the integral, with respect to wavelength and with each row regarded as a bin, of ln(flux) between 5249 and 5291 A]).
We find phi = -137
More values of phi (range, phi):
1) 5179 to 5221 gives -136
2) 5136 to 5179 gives -139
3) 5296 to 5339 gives -142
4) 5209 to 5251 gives -136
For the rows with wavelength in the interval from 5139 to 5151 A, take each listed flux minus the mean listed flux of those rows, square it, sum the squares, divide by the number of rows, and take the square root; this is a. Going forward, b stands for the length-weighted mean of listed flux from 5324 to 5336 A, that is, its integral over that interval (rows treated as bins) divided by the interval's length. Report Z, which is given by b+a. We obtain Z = 26.7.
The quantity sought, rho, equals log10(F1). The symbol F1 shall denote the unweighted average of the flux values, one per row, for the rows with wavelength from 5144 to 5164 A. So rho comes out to 1.41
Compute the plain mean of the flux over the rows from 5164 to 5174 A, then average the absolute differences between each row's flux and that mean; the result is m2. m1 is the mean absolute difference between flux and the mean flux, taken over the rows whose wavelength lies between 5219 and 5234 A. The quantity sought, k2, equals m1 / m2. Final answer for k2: 0.54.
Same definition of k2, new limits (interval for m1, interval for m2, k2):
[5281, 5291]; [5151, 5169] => 0.83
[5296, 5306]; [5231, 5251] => 0.85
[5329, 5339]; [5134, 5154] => 1.96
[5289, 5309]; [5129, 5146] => 0.80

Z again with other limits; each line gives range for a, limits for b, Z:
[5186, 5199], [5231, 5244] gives 26.6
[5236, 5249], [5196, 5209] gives 27.3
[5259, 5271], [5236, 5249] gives 27.4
